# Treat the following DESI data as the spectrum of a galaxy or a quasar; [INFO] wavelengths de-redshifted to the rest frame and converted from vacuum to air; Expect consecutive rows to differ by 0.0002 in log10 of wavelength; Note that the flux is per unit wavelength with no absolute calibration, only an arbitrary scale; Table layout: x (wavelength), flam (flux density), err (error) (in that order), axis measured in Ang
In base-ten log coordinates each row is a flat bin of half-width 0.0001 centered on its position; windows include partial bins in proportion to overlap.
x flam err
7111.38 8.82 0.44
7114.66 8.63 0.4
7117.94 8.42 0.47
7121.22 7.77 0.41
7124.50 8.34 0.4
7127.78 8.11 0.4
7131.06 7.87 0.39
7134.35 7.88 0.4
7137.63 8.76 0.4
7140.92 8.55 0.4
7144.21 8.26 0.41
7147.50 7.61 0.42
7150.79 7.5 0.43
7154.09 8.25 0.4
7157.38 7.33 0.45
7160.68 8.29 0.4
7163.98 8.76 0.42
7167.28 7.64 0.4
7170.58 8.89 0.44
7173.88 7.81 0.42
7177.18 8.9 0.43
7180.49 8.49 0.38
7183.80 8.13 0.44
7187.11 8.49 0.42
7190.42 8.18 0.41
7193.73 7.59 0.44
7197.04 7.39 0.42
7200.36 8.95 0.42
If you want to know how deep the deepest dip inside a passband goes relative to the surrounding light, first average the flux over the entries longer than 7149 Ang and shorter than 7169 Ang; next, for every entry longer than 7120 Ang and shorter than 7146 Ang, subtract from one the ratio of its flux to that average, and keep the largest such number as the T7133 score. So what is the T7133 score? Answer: 0.024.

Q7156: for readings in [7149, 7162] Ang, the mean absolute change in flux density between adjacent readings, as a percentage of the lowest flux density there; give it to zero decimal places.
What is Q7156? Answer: 12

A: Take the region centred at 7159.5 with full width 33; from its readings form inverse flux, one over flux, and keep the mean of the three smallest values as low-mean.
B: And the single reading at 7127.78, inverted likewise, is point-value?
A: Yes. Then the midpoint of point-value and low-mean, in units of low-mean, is 1.033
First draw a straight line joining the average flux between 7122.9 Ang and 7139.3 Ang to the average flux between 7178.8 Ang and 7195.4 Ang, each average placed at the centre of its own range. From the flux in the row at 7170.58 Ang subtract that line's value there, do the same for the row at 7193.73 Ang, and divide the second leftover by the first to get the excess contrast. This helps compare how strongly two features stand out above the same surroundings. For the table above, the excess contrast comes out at -0.82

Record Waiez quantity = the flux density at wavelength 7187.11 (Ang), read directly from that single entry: 8.49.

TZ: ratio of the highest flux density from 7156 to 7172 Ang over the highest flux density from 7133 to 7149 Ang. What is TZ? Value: 1.01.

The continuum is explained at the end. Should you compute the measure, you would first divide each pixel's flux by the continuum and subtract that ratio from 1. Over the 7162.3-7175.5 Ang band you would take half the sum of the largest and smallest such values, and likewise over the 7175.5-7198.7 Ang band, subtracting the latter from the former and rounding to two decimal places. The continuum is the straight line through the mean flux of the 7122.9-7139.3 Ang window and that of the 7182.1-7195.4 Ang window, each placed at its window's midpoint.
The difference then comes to -0.01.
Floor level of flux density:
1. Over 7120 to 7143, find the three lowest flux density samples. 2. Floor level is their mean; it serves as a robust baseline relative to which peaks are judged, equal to 7.84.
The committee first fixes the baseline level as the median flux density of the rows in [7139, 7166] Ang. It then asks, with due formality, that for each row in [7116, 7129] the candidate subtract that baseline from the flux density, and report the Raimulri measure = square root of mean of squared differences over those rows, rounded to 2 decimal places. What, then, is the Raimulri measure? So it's 0.27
